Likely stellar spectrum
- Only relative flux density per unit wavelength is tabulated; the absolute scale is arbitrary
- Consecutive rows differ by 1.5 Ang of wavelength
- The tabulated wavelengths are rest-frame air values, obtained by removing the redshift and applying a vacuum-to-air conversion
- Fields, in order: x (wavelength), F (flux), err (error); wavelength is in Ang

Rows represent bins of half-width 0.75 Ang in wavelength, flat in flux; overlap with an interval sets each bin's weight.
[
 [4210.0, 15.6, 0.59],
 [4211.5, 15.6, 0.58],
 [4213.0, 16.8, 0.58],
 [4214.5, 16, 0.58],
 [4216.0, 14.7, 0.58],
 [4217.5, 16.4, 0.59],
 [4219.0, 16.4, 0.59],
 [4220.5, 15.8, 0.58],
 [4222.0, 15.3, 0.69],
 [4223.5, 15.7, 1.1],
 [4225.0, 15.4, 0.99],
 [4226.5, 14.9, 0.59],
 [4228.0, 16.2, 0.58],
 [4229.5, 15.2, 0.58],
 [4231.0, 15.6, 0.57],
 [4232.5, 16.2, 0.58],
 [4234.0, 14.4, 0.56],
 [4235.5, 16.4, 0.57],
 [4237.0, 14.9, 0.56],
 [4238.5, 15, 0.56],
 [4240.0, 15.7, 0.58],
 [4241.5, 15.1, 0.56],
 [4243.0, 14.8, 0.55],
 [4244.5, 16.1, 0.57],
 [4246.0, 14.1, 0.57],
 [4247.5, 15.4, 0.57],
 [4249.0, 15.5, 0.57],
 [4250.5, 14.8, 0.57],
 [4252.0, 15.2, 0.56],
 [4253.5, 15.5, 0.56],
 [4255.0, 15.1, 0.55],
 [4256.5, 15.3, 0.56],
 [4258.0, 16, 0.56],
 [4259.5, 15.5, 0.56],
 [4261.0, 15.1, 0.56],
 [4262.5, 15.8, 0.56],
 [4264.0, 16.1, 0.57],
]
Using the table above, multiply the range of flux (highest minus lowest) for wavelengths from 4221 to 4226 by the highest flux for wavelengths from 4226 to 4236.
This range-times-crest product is 7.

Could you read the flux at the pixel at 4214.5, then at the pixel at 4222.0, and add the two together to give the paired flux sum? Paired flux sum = 31.3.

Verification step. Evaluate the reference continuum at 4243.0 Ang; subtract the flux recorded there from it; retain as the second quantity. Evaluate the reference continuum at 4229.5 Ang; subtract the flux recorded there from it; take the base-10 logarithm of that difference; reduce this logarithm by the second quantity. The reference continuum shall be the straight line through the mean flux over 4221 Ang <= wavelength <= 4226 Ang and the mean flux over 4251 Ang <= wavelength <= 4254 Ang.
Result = -1.2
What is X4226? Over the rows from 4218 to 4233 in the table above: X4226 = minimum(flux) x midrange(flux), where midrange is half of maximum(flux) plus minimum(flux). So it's 233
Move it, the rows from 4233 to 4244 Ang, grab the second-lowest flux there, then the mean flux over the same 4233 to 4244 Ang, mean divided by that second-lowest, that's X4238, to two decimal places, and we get 1.03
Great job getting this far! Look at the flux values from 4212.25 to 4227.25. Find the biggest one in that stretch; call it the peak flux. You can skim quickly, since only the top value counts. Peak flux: 16.8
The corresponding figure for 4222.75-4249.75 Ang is 16.4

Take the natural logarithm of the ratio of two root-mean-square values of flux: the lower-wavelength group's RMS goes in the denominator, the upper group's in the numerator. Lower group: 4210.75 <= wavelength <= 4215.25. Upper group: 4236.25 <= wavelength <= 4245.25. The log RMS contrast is -0.06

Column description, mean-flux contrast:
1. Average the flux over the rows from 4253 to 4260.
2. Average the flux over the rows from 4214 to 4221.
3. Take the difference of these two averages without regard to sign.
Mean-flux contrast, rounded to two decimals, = 0.38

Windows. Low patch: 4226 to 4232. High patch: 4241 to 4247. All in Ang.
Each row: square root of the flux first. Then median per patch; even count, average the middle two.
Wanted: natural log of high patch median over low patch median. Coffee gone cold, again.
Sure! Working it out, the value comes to -0.015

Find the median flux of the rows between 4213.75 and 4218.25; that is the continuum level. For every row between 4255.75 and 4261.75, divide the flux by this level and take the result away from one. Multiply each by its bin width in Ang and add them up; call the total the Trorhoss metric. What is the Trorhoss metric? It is 0.20 Ang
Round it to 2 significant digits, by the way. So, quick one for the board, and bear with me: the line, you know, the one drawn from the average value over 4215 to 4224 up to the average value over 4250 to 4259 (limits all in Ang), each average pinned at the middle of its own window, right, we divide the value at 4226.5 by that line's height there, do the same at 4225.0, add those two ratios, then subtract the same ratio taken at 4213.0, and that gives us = 0.87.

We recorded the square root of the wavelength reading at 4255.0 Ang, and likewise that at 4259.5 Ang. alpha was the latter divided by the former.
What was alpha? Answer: 1.01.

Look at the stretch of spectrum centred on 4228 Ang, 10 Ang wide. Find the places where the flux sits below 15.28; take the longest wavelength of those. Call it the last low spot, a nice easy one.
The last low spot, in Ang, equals 4229.5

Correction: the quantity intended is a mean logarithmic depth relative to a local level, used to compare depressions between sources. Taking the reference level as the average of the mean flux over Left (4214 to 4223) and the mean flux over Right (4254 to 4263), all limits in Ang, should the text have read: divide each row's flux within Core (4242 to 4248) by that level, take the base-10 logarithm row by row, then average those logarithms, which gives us -0.015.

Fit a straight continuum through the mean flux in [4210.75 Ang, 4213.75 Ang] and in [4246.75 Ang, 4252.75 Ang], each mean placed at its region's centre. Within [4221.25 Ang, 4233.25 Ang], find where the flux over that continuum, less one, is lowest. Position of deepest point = 4226.5 Ang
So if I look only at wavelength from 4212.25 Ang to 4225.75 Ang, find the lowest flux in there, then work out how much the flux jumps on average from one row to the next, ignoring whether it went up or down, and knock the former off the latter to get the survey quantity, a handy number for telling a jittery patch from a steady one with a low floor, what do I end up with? -14.0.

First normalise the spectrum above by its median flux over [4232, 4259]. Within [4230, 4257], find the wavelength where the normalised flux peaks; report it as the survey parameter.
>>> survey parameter 4235.5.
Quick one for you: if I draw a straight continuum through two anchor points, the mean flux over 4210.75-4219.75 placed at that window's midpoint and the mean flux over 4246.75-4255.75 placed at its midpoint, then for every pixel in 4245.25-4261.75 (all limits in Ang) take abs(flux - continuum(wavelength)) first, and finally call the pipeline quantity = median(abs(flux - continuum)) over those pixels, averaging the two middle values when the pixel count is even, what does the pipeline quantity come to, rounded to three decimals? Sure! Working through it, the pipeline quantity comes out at 0.204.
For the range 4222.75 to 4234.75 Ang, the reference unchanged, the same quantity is 0.485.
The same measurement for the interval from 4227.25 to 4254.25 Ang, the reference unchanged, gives 0.485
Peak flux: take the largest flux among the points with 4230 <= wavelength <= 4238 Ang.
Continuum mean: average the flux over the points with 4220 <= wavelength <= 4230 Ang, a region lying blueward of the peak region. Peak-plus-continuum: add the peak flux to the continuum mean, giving 31.9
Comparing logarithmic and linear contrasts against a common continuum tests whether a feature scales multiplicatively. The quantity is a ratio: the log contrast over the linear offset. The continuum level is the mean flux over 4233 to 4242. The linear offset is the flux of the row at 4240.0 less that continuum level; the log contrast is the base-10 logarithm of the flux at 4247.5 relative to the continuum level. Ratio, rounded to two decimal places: 0.01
